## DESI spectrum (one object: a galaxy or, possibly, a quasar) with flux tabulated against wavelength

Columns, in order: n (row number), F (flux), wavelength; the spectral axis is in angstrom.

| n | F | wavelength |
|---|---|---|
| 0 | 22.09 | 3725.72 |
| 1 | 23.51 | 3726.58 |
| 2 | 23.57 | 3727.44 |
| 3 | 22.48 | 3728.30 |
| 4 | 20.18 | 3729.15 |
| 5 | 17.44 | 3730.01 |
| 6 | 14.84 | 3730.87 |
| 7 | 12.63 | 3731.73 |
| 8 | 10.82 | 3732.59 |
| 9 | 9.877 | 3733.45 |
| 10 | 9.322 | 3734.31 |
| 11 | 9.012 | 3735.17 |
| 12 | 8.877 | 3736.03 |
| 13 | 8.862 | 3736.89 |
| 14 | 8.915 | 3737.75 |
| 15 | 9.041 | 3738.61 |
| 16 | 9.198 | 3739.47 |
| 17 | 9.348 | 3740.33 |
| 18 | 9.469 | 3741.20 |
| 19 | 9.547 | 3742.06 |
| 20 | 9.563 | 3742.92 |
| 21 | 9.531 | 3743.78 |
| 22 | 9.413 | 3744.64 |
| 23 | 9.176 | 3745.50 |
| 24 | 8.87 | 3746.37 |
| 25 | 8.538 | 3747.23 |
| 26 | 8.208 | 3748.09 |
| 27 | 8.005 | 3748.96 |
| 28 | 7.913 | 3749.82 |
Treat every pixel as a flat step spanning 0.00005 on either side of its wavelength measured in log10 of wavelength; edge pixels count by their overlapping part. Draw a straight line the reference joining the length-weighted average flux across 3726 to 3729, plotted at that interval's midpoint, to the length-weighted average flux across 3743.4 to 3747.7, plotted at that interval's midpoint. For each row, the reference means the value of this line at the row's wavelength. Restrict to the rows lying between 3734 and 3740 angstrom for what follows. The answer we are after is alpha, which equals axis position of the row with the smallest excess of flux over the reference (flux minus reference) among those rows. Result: 3734.31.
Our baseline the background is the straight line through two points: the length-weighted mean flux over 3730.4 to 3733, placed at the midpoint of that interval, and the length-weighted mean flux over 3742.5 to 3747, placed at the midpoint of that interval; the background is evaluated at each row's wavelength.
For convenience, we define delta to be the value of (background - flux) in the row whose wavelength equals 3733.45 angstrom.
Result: 2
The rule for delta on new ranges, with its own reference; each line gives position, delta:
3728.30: -9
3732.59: 2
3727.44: -10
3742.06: 0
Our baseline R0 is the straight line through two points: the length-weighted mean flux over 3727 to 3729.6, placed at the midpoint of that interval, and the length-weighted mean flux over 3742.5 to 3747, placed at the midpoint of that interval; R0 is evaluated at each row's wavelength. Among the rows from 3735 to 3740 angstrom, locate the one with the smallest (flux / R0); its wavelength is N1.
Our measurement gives 3735.17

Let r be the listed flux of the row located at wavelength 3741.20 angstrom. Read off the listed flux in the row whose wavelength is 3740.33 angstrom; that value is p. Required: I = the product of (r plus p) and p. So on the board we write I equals 176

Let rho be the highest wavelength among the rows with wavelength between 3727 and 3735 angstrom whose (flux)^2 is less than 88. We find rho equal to 3734.31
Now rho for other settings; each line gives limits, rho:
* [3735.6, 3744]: 3740.33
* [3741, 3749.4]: 3748.96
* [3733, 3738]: 3737.75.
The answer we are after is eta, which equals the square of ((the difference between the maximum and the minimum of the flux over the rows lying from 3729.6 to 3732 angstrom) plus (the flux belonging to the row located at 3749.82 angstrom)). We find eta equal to 162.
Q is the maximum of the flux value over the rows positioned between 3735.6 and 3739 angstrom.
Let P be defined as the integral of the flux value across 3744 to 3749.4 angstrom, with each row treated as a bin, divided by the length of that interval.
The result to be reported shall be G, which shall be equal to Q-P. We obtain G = 0.3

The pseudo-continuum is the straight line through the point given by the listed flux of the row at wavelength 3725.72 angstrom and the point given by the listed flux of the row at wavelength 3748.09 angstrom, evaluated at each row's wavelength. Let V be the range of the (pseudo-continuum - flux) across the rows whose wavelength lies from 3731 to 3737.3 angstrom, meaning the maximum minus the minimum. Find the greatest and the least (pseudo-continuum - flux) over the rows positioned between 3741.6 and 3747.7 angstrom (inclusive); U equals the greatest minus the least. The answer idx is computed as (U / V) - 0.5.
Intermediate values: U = 2.2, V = 1.7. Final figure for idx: 0.8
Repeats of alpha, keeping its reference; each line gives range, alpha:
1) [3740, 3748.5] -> 3740.33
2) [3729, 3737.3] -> 3733.45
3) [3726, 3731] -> 3730.87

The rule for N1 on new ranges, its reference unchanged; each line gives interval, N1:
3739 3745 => 3739.47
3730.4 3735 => 3734.31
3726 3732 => 3731.73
